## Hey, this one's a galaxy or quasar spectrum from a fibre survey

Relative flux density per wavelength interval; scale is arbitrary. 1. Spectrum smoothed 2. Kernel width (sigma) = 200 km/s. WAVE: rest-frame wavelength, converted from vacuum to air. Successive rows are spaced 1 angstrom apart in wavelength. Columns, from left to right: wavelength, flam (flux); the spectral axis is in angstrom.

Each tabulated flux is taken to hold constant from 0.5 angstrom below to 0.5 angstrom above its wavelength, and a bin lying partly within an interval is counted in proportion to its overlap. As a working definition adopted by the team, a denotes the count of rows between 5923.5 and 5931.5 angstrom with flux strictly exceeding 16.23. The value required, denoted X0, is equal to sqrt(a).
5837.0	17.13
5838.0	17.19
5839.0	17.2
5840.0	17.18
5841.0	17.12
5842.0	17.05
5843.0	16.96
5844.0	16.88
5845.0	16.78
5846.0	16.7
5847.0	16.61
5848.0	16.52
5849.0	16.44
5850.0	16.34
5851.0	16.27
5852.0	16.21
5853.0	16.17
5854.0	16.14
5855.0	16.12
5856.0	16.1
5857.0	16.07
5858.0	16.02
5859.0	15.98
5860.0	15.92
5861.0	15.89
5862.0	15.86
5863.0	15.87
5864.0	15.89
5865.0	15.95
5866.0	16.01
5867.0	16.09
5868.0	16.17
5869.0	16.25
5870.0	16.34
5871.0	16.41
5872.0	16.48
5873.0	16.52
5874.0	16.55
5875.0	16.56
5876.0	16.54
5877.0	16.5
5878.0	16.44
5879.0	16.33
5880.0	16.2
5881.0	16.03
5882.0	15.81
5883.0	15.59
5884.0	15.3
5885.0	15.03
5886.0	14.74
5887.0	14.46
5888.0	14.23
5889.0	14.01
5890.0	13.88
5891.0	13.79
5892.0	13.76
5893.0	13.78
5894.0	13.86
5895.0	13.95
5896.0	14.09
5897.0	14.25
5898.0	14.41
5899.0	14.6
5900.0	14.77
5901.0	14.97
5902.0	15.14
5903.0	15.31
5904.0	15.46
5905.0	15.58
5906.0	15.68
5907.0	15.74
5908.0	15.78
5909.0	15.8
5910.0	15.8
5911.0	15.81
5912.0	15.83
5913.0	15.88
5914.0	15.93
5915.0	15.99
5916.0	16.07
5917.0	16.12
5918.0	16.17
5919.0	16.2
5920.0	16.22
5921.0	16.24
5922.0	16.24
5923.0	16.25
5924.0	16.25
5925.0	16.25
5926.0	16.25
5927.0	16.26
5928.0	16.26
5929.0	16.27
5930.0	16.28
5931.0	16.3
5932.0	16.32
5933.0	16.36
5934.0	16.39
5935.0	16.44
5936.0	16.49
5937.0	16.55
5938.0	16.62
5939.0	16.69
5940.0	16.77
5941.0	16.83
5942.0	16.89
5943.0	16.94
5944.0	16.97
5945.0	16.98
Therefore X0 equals 3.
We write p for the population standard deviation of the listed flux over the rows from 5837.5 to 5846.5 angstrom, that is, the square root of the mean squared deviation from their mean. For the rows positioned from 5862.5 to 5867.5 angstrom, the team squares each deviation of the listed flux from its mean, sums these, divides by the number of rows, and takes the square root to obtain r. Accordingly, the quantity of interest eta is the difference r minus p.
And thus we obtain -0.10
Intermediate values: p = 0.18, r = 0.08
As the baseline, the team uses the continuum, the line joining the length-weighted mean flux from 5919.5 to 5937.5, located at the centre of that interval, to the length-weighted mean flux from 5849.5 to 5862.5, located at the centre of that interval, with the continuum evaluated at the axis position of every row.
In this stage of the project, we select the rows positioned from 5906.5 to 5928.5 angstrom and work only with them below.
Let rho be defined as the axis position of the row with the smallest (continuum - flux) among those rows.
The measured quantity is 5923.0 angstrom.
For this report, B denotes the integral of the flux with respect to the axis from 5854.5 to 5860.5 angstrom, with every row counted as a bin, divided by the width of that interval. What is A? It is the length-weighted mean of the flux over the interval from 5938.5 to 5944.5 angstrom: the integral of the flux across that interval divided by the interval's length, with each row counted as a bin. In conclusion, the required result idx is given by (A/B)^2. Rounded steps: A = 16.8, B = 16.0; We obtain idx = 1.10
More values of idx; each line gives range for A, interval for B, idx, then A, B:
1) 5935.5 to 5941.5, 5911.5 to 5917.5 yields 1.09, 16.7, 16.0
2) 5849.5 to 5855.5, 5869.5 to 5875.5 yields 0.97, 16.2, 16.5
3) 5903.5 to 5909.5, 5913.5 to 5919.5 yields 0.95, 15.7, 16.1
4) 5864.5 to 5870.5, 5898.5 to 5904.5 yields 1.15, 16.1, 15.0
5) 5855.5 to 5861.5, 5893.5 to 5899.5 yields 1.27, 16.0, 14.2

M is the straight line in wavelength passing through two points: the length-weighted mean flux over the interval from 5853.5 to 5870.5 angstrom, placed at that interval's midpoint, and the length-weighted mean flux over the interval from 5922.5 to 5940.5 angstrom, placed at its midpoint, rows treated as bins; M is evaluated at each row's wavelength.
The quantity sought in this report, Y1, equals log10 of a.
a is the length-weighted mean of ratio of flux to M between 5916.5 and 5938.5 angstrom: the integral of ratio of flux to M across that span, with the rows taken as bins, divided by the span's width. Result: -0.002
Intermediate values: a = 1.00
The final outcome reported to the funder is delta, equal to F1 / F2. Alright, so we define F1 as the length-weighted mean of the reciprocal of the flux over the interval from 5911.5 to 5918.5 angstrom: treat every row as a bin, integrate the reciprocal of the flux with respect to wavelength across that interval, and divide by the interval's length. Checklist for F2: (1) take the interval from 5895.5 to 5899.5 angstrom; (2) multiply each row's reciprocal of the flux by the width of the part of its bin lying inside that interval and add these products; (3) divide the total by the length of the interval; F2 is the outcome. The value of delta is 0.90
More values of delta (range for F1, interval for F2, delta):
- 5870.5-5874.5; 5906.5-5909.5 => 0.96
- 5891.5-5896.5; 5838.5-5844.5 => 1.23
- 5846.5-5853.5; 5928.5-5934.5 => 1.00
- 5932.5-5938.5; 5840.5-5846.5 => 1.03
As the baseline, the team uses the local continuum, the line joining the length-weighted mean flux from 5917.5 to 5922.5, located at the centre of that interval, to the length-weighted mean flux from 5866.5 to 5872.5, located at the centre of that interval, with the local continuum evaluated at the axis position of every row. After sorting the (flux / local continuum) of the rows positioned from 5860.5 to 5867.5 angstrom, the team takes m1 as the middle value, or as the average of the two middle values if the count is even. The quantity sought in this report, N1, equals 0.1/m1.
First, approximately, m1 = 0.97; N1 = 0.103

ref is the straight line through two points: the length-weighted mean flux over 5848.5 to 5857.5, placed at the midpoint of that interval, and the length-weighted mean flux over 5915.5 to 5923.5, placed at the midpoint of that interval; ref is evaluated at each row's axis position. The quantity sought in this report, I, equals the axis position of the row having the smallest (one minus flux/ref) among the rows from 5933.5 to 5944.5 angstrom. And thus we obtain 5944.0 angstrom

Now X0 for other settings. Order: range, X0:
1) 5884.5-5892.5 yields 0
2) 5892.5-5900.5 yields 0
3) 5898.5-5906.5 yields 0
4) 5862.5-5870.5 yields 1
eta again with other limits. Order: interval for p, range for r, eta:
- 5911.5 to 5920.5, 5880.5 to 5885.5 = 0.22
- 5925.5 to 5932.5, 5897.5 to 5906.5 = 0.40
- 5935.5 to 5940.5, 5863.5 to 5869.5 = 0.03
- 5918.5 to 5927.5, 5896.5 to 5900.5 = 0.18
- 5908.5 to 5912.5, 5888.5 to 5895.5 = 0.07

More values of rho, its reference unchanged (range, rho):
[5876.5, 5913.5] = 5877.0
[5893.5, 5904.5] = 5904.0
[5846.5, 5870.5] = 5847.0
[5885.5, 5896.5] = 5886.0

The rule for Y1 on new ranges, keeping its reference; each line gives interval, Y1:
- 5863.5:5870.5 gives 0.001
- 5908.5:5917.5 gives -0.010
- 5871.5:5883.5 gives 0.005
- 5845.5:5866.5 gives 0.004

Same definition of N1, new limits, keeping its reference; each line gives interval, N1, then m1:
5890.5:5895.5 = 0.118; 0.85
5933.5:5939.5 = 0.098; 1.02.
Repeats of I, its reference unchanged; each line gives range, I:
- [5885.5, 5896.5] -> 5886.0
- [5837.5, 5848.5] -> 5839.0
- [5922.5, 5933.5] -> 5933.0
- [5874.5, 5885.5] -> 5875.0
